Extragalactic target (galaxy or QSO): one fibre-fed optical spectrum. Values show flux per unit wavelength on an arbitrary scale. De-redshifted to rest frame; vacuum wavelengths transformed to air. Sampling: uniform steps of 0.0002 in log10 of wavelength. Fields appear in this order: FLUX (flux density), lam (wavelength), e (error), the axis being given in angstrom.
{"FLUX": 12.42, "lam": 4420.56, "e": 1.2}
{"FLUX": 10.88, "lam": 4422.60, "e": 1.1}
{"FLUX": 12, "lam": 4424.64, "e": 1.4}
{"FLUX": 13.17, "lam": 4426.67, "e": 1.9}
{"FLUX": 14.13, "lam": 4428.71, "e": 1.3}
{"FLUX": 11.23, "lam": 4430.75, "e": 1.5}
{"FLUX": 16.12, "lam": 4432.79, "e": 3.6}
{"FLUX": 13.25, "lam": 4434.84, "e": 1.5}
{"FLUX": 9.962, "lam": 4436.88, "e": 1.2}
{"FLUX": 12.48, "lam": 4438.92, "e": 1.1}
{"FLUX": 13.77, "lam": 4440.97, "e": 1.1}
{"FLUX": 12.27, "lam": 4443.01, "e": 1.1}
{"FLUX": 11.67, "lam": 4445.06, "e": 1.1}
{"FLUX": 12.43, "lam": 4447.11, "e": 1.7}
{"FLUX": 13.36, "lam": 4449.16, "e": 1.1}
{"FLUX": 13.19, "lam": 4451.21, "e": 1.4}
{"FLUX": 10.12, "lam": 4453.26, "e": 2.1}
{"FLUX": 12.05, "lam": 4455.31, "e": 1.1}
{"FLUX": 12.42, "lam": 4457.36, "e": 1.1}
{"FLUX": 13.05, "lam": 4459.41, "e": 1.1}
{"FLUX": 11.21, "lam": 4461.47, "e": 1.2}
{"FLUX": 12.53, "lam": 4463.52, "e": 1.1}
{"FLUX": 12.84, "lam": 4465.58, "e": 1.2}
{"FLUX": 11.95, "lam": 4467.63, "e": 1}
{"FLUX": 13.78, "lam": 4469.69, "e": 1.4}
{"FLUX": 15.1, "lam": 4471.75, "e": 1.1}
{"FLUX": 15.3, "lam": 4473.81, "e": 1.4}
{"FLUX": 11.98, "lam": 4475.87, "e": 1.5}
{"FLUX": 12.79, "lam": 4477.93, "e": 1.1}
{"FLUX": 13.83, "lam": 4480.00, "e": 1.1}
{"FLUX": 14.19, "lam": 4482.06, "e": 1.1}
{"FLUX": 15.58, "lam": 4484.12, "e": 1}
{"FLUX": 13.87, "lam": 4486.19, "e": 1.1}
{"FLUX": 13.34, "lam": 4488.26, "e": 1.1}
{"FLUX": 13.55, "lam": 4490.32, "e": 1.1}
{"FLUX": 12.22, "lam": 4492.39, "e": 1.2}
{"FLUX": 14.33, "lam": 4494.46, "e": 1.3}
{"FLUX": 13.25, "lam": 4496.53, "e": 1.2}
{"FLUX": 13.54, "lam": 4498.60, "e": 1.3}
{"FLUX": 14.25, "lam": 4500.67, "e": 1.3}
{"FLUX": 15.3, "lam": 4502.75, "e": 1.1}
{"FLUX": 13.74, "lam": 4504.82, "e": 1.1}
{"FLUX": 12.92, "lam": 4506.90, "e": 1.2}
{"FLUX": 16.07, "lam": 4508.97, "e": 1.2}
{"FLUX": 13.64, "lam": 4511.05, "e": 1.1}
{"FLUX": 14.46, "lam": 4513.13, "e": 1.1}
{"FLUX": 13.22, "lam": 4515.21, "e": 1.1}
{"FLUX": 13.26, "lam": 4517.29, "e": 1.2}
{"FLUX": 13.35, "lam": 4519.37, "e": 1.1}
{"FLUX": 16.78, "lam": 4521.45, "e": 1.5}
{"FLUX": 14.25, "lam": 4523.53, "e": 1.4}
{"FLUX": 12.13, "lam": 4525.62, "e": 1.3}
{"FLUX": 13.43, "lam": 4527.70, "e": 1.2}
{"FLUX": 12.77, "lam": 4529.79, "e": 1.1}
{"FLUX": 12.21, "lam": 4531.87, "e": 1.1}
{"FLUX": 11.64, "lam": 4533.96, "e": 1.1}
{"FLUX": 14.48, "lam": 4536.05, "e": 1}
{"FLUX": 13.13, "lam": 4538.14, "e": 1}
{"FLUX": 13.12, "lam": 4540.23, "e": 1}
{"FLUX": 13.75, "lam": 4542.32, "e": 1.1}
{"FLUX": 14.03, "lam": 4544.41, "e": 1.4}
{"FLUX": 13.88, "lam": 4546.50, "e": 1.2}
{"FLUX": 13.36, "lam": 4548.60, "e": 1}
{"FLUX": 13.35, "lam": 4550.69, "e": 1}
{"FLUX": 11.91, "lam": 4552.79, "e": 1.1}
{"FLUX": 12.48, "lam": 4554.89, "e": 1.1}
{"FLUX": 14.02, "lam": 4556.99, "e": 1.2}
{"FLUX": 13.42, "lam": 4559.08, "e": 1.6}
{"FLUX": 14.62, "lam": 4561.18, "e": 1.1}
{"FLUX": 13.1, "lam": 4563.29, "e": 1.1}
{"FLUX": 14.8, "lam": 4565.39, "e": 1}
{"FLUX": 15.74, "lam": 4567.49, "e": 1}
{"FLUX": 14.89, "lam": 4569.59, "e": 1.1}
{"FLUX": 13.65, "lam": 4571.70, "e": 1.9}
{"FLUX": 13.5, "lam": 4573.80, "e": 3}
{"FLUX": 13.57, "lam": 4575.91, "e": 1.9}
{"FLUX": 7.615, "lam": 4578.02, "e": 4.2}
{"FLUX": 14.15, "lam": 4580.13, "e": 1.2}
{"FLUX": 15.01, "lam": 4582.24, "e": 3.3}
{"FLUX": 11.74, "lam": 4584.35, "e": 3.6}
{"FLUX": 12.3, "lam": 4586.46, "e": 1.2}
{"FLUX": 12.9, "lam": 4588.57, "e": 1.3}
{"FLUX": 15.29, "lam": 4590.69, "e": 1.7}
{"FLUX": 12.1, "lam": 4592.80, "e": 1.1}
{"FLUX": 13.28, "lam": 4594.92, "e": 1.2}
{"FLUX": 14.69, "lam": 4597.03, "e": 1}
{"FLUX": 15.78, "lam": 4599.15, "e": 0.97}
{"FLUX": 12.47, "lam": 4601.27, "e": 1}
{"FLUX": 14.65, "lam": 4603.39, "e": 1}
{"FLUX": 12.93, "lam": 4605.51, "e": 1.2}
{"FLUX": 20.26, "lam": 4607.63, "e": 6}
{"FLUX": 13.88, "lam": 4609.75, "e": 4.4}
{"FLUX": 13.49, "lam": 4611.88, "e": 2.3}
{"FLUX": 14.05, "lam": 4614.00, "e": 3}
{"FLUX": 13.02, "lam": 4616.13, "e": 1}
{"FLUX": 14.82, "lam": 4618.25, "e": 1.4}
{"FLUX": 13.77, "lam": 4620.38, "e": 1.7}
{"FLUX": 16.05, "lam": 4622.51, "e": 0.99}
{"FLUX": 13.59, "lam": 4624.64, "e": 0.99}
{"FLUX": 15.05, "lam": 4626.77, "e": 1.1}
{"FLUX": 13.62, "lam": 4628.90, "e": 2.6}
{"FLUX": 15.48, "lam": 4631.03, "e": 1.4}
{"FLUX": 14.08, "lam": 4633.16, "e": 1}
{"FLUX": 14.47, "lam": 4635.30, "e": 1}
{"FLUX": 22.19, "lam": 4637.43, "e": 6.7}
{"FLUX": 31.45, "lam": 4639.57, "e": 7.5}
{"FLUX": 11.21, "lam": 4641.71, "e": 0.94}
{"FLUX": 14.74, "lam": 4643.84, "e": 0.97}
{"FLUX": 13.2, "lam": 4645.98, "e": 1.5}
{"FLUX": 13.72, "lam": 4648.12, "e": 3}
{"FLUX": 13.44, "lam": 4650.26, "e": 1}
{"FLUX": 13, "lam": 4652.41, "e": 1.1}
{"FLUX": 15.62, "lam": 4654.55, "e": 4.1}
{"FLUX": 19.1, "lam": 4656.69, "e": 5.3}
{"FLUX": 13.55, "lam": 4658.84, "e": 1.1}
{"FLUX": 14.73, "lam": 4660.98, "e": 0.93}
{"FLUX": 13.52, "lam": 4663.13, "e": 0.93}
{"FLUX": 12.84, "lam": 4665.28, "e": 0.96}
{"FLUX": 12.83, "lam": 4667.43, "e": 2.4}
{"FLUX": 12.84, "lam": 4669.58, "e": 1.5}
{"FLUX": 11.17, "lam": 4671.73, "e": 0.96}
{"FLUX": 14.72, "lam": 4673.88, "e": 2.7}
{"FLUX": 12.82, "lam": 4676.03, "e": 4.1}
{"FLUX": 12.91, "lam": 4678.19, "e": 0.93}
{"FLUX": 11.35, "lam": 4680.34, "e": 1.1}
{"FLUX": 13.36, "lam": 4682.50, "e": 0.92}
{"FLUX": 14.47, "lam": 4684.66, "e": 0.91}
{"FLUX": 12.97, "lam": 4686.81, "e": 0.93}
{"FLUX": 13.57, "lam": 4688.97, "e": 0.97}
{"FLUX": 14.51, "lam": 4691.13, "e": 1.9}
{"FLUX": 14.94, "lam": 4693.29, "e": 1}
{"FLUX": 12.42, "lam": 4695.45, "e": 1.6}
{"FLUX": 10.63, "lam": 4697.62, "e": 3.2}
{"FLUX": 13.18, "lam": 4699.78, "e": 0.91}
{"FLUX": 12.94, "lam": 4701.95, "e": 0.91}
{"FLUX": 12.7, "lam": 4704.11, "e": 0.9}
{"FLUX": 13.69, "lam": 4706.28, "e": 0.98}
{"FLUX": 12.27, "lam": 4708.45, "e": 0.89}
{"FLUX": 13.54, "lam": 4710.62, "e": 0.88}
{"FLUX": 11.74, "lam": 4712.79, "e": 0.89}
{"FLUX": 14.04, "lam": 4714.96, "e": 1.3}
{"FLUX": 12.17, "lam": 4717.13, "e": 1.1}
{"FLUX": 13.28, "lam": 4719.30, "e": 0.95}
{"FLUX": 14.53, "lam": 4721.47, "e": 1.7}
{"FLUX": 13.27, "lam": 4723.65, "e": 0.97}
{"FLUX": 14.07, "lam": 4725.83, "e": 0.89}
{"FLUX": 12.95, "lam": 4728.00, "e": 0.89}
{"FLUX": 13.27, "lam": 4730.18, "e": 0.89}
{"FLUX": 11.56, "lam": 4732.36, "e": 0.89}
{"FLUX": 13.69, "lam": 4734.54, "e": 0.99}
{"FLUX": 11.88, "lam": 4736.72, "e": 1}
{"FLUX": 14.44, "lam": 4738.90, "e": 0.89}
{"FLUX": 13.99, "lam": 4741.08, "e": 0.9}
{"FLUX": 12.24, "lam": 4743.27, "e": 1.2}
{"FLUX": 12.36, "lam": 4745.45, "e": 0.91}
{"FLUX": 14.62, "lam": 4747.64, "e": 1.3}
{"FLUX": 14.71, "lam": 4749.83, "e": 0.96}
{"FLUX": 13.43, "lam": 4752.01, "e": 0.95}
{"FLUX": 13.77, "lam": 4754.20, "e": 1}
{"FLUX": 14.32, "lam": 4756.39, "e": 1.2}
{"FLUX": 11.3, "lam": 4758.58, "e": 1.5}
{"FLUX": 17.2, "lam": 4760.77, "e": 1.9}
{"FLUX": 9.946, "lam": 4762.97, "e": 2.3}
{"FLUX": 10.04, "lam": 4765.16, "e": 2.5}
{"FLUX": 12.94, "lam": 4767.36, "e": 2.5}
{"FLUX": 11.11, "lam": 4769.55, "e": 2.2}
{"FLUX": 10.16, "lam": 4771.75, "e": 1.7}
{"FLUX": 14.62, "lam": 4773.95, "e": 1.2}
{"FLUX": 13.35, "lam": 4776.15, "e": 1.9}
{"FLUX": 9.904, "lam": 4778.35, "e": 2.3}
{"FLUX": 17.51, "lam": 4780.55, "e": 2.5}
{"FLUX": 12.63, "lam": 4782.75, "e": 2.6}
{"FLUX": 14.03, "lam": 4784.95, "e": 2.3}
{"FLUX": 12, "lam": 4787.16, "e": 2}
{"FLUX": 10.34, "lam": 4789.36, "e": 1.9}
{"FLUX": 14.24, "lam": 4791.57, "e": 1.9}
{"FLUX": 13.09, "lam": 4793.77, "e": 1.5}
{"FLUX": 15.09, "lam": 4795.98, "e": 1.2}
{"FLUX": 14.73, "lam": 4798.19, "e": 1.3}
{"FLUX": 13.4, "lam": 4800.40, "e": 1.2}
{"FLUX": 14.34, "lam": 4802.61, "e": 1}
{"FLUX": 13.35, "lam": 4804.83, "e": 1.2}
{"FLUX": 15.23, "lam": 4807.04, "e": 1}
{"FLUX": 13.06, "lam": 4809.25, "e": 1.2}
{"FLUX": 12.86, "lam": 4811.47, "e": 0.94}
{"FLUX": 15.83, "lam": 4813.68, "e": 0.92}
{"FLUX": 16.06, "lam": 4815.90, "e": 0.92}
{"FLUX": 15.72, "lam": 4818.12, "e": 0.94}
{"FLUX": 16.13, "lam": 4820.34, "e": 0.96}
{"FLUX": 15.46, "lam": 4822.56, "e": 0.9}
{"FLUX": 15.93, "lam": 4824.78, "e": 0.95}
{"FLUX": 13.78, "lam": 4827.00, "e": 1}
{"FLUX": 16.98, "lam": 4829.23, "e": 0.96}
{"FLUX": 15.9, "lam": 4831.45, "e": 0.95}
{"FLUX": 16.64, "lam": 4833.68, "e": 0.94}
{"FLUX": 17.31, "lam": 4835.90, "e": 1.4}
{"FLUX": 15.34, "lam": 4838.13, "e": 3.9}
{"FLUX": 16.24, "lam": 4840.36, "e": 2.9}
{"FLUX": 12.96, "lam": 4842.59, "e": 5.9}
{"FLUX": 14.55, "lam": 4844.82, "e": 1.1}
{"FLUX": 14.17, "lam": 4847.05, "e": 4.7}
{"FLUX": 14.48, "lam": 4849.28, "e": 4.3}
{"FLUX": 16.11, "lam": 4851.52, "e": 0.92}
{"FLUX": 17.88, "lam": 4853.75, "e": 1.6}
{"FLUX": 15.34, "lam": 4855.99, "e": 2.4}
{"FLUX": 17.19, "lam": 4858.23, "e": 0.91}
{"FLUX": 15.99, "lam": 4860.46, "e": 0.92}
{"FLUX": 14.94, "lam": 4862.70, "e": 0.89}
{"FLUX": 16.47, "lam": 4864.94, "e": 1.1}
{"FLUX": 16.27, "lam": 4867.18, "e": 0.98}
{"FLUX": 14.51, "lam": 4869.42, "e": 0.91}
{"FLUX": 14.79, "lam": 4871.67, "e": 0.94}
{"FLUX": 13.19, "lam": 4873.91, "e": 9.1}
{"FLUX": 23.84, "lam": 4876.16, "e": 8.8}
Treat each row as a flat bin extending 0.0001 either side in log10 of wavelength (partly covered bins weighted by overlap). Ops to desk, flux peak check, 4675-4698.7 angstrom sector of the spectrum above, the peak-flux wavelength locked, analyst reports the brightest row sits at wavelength 4693.29 angstrom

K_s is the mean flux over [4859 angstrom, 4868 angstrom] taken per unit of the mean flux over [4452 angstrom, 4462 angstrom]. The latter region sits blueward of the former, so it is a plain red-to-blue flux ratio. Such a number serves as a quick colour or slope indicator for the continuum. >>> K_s 1.35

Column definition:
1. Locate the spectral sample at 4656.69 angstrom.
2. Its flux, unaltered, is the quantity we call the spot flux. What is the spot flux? 19.1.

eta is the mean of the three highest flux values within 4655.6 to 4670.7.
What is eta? 15.8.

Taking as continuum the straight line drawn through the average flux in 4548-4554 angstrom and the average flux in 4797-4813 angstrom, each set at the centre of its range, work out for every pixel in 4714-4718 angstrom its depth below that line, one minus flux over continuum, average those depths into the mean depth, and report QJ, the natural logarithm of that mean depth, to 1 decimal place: -3.5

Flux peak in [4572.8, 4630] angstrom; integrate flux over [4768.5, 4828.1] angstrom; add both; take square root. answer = 29.1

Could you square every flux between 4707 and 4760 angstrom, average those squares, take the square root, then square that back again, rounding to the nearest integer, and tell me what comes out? 176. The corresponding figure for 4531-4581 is 181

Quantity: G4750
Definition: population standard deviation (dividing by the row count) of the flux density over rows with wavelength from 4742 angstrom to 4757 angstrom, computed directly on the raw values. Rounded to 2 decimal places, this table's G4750 0.94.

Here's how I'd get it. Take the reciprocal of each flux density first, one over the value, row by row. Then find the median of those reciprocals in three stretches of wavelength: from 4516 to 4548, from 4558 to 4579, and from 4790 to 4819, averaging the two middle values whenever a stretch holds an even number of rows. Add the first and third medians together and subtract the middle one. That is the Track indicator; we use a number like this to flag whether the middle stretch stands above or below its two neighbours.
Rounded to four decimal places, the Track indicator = 0.0712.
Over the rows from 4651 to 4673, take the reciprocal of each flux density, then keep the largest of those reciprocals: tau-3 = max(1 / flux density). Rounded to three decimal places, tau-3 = 0.090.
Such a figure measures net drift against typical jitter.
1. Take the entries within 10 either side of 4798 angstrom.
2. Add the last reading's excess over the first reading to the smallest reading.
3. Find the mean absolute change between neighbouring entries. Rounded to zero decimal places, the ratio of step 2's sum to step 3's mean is 10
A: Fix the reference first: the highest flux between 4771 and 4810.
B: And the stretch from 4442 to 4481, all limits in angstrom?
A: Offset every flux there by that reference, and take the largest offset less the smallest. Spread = 5.2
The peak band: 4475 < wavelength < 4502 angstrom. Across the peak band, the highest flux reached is 15.58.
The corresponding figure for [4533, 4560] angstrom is 14.48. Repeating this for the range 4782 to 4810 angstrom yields 15.23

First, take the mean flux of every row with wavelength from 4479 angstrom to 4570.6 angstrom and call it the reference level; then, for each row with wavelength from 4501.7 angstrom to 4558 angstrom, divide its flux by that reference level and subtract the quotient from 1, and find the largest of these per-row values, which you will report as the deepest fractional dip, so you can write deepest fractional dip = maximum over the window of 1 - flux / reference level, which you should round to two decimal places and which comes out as 0.15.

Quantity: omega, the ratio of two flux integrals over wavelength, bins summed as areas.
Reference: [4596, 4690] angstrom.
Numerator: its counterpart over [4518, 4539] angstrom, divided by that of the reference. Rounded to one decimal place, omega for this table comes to 0.2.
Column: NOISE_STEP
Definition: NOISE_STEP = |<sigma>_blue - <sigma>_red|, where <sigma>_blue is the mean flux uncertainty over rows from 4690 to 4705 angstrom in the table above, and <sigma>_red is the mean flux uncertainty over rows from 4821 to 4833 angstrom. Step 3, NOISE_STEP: 0.54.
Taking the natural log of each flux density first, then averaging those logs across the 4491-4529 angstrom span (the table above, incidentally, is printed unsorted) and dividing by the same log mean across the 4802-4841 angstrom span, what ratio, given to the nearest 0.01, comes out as 0.96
